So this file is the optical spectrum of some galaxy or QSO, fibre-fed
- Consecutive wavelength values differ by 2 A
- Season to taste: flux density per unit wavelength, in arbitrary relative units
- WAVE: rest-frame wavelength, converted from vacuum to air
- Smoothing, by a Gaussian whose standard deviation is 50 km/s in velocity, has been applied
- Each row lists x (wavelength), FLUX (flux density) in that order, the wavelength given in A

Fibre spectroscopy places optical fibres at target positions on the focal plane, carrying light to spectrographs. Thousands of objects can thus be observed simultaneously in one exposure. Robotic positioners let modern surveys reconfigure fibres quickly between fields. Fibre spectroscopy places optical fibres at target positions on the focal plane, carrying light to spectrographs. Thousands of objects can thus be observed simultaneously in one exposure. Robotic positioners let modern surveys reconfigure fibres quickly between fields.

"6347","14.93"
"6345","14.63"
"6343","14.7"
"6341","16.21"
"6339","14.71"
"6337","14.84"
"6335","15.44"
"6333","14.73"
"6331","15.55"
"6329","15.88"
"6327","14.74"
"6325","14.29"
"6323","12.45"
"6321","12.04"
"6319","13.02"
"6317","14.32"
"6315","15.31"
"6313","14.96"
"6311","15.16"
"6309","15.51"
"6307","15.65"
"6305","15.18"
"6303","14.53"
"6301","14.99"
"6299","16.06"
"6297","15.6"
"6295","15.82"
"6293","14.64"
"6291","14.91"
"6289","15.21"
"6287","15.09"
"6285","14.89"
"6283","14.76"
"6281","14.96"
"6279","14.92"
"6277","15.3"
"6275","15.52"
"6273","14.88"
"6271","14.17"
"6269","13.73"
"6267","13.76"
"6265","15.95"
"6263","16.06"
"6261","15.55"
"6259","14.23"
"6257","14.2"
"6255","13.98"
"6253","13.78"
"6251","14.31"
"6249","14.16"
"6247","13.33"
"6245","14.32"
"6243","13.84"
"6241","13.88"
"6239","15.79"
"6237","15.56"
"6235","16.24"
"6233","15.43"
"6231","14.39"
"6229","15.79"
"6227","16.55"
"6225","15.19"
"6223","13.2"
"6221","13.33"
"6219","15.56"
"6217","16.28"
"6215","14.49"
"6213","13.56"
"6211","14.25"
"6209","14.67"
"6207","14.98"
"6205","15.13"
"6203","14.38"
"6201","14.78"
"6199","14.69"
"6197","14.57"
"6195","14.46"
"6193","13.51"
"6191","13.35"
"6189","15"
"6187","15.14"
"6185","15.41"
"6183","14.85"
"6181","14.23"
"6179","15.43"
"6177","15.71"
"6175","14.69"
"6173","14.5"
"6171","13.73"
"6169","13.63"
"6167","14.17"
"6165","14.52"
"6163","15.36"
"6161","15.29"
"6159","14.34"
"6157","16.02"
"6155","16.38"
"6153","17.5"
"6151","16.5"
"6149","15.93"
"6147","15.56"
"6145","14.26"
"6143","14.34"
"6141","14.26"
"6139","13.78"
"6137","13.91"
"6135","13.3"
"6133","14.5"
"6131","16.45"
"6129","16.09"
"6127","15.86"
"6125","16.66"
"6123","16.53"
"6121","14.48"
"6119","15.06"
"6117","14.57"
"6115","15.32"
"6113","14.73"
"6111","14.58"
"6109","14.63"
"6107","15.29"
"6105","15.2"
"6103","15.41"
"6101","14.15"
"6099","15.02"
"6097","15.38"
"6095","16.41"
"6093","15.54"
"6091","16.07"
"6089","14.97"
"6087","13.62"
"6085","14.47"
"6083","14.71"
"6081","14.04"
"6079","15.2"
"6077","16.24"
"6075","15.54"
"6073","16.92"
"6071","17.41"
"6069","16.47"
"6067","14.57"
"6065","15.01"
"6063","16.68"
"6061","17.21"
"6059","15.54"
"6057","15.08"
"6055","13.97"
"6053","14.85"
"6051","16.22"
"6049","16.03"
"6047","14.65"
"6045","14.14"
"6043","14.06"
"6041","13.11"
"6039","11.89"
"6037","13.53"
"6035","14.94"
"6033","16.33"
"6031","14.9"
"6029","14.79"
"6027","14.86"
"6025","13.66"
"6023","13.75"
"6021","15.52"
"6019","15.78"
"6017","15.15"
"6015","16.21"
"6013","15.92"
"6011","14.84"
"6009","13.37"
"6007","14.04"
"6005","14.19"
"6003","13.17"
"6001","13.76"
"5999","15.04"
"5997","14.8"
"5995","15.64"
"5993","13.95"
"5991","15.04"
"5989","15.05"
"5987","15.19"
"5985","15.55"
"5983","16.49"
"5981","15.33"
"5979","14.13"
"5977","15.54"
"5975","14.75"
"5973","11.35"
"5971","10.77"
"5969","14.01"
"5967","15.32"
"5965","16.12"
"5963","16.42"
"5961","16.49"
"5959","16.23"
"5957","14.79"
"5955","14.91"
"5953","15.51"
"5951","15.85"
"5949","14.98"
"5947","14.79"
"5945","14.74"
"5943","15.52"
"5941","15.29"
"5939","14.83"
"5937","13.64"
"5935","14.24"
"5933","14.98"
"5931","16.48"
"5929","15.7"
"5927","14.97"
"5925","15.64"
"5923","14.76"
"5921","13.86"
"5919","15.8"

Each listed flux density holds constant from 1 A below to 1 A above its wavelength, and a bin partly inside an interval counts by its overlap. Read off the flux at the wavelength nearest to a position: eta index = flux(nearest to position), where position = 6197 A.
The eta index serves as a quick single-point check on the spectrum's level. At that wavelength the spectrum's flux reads 14.57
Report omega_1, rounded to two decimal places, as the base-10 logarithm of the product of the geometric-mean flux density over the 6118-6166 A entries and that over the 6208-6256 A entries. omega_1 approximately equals 2.35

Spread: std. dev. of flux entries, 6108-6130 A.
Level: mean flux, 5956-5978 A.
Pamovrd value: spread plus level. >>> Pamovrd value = 15.5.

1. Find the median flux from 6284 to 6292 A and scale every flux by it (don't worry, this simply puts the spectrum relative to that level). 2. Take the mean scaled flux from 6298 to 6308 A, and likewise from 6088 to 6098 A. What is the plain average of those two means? 1.03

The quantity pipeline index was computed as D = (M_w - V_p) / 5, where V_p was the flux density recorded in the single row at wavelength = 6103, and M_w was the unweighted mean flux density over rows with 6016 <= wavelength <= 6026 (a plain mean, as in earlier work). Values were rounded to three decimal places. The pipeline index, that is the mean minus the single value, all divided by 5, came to -0.128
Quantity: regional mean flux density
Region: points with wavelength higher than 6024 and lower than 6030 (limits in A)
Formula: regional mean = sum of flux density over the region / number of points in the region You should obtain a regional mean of 14.4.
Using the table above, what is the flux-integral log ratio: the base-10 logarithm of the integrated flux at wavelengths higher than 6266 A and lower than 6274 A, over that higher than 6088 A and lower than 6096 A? -0.047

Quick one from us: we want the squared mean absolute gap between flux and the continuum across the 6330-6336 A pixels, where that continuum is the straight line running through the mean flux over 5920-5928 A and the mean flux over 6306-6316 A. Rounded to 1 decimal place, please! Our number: 0.1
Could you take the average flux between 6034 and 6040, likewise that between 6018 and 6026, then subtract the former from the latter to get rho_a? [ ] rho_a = 1.2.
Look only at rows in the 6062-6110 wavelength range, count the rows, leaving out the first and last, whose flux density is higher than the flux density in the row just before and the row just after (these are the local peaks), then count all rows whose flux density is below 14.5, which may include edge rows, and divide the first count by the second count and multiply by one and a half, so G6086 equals 2.6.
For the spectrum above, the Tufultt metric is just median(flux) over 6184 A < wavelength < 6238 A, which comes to 14.78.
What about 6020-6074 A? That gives 14.90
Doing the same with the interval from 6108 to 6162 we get 15.06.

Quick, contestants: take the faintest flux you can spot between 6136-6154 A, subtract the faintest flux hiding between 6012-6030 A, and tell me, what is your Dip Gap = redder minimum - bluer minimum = 0.1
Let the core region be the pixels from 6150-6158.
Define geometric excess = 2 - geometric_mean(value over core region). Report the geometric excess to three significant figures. -14.6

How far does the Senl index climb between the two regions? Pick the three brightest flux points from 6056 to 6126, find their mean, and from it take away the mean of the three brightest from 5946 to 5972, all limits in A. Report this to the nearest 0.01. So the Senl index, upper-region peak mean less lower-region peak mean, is 0.80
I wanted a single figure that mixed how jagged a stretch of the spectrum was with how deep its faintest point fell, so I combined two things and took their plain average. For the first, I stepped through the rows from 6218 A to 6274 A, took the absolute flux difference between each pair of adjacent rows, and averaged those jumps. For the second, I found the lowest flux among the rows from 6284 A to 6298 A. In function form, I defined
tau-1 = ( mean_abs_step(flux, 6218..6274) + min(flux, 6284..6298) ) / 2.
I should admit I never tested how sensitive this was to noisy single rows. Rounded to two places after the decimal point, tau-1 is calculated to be 7.71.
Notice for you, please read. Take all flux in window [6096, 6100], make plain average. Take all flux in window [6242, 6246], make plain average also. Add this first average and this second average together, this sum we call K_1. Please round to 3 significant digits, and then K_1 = 29.3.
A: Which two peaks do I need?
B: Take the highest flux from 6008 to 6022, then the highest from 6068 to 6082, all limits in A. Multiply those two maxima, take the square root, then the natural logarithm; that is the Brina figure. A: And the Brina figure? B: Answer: 2.82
